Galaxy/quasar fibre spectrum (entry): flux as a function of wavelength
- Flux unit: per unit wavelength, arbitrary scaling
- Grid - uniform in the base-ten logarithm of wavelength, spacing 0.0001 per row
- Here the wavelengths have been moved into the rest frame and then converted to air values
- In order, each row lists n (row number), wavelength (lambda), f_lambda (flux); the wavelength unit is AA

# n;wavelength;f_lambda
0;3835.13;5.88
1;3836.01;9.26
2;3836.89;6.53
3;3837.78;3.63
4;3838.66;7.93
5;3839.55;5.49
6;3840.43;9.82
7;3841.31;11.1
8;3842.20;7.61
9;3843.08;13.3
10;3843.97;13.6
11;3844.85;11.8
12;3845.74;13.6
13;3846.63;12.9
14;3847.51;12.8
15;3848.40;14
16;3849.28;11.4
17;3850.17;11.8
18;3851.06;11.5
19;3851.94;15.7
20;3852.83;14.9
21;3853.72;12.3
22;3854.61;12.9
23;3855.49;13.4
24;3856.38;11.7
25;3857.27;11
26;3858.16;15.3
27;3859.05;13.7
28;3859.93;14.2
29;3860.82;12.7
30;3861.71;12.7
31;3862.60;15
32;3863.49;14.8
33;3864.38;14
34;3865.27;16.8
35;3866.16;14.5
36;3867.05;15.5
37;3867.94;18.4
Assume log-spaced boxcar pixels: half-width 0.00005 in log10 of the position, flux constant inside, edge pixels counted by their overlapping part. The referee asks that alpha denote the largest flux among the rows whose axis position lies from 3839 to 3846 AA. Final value 13.6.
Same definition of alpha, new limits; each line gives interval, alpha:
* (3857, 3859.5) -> 15.3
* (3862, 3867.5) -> 16.8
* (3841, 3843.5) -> 13.3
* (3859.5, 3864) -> 15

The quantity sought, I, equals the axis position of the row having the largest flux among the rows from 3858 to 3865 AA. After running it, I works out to 3858.16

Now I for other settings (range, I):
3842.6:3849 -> 3848.40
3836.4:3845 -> 3843.97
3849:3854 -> 3851.94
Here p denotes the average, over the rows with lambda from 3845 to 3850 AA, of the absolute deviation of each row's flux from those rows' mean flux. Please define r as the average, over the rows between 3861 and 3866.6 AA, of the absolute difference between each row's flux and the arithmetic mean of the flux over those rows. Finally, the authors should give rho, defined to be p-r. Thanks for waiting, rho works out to -0.2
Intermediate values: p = 0.7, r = 0.9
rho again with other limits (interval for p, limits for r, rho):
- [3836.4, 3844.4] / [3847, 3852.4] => 1.5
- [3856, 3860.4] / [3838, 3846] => -1.0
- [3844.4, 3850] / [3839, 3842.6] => -1.2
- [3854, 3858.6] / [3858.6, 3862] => 0.6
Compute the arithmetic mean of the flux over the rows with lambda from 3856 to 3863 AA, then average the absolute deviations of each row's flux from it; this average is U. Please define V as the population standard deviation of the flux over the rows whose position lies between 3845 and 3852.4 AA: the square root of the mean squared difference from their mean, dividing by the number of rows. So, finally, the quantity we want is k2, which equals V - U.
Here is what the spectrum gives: 0.1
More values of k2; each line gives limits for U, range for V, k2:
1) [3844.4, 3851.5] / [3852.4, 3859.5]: 0.5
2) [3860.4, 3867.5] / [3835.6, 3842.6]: 1.2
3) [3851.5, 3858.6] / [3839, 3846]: 1.4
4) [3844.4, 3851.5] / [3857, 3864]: 0.5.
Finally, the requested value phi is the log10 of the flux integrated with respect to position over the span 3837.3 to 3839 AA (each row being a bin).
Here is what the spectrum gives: 1.2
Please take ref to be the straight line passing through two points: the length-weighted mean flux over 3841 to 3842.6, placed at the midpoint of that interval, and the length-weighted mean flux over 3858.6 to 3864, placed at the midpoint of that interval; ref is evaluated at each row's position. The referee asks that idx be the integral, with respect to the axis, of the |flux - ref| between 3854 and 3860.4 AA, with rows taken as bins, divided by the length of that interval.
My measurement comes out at 1.1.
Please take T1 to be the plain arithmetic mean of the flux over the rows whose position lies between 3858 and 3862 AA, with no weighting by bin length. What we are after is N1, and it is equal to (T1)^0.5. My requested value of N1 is 3.70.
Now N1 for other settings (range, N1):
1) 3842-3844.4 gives 3.39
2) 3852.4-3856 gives 3.66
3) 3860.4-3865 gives 3.72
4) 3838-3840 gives 2.59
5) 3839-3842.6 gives 2.92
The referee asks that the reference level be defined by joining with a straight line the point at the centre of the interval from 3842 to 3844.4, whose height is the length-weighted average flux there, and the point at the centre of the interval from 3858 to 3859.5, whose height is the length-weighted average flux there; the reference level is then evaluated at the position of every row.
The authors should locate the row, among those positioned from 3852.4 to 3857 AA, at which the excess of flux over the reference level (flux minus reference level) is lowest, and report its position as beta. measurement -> 3856.38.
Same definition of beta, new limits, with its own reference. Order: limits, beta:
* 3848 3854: 3851.06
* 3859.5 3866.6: 3861.71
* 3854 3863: 3857.27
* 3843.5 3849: 3844.85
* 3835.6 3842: 3837.78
